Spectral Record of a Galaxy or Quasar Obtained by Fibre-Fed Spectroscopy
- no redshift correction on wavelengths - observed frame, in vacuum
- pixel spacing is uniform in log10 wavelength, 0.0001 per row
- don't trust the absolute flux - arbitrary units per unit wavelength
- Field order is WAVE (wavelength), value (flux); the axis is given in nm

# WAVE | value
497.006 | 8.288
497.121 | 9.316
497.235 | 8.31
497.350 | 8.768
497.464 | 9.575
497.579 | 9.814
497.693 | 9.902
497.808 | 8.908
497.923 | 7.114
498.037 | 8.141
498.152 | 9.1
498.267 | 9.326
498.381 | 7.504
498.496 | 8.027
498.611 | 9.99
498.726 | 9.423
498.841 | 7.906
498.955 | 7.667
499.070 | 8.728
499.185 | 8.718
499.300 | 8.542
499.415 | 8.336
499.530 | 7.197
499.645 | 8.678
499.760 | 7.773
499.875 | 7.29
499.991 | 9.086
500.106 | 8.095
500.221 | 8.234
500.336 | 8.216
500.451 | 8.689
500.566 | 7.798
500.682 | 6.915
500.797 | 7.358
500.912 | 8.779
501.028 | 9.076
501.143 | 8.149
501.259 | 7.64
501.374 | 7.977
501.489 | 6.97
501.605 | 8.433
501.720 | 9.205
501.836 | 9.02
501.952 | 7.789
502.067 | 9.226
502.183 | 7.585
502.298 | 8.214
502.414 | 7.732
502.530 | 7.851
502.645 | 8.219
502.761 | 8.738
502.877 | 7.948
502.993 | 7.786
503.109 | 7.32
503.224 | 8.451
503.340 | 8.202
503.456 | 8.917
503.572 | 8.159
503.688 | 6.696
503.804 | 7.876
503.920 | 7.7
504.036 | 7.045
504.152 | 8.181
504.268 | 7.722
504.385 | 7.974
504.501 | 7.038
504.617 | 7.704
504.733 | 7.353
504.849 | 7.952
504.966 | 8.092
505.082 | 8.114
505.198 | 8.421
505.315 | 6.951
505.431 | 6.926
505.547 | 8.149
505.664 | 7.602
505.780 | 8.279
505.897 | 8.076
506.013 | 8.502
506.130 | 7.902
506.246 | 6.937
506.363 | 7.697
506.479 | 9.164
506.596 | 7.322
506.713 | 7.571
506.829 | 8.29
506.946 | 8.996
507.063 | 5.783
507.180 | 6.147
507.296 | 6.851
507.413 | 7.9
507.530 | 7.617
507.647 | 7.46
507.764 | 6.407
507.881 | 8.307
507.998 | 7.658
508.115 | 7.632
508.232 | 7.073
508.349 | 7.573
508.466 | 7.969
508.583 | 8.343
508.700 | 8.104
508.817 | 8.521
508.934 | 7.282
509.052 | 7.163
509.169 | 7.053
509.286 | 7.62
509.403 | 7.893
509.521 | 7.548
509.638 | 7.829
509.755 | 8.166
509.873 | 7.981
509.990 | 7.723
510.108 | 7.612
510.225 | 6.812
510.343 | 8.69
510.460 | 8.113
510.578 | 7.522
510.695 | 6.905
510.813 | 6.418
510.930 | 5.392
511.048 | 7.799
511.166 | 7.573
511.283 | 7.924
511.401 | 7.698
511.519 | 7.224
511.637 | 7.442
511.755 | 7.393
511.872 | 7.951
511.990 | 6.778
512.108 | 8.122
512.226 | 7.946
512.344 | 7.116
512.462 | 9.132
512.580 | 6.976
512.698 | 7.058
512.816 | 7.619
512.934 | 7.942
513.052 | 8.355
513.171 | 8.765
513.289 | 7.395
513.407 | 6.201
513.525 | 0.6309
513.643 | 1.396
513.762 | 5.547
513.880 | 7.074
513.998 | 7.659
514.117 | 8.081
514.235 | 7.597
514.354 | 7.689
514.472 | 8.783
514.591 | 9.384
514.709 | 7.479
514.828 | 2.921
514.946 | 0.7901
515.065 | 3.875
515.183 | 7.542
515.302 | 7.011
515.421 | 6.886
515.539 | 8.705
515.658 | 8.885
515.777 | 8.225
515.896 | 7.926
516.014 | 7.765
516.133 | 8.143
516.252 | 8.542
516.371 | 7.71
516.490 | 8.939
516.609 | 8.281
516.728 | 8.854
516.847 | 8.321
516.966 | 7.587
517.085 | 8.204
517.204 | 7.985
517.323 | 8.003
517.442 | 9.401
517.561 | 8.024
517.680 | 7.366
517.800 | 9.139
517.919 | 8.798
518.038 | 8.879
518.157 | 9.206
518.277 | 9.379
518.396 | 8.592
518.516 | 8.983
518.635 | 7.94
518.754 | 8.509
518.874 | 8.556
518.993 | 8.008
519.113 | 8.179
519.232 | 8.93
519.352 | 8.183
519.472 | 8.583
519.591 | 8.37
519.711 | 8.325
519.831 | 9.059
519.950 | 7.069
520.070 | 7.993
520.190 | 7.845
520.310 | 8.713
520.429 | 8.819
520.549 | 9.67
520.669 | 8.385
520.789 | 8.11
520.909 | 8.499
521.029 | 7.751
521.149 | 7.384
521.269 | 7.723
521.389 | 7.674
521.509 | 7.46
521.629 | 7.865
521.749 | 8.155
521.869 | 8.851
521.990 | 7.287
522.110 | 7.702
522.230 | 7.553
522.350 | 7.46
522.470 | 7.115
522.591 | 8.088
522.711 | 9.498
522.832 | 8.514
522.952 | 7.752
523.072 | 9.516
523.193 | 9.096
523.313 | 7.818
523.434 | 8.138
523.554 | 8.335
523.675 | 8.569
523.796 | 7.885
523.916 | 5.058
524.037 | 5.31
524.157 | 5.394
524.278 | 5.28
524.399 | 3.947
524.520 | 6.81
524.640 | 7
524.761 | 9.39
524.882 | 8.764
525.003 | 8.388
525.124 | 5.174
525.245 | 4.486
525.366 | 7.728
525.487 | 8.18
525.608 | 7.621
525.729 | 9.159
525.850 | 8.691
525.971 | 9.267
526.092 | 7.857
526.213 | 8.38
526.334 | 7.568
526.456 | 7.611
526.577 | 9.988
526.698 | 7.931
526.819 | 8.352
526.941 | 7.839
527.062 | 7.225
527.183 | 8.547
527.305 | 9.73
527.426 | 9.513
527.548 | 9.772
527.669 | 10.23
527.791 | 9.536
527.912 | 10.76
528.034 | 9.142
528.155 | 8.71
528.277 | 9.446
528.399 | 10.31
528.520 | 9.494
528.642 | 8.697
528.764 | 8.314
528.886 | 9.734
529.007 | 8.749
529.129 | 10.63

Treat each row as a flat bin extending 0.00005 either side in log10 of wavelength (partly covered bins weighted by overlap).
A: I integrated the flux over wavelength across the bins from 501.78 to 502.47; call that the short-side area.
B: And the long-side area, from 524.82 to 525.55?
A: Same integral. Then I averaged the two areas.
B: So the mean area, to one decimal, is 5.4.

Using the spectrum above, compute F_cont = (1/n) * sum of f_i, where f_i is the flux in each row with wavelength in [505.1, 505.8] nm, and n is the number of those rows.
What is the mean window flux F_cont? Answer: 7.72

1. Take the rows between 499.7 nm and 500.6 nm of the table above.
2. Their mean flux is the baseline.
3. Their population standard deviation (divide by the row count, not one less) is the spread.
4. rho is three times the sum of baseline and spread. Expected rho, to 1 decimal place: 26.0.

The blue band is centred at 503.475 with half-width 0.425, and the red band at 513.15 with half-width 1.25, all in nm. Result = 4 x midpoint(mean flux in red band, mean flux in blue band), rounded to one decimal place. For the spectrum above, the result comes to 29.7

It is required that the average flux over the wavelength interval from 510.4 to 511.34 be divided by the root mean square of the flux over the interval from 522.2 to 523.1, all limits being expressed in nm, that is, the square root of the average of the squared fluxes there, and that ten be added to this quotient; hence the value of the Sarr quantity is 10.88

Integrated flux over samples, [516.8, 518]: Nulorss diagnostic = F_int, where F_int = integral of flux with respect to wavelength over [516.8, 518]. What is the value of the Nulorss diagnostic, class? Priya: 10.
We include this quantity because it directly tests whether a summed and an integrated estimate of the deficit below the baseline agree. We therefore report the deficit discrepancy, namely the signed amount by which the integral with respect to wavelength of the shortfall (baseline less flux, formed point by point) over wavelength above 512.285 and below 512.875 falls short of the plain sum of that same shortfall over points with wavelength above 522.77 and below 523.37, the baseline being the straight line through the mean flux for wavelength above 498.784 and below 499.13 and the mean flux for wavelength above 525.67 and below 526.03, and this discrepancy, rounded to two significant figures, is 1.4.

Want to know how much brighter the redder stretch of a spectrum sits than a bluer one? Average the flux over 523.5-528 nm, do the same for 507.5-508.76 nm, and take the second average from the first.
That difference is 0.2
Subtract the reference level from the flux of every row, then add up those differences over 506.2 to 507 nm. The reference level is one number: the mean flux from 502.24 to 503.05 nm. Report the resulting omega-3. -0.5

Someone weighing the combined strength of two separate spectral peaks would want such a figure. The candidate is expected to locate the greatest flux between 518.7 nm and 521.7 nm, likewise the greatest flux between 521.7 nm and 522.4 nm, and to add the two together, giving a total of 18.5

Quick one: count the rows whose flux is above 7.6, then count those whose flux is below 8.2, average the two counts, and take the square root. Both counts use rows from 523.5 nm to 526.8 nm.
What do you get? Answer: 4.12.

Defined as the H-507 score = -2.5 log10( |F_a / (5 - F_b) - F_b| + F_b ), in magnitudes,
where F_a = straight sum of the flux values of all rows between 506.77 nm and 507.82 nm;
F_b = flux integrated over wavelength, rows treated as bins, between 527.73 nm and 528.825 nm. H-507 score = -3.79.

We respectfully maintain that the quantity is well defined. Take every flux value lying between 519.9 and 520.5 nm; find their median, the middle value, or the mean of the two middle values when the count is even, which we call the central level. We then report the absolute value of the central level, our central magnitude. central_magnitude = 8.0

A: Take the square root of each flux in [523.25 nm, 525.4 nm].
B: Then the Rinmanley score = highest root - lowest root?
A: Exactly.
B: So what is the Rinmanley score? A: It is 1.08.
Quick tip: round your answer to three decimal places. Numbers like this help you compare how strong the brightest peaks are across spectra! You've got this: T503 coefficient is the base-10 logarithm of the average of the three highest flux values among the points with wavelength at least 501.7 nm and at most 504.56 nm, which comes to 0.961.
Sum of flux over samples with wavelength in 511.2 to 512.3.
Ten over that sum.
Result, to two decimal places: 0.15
